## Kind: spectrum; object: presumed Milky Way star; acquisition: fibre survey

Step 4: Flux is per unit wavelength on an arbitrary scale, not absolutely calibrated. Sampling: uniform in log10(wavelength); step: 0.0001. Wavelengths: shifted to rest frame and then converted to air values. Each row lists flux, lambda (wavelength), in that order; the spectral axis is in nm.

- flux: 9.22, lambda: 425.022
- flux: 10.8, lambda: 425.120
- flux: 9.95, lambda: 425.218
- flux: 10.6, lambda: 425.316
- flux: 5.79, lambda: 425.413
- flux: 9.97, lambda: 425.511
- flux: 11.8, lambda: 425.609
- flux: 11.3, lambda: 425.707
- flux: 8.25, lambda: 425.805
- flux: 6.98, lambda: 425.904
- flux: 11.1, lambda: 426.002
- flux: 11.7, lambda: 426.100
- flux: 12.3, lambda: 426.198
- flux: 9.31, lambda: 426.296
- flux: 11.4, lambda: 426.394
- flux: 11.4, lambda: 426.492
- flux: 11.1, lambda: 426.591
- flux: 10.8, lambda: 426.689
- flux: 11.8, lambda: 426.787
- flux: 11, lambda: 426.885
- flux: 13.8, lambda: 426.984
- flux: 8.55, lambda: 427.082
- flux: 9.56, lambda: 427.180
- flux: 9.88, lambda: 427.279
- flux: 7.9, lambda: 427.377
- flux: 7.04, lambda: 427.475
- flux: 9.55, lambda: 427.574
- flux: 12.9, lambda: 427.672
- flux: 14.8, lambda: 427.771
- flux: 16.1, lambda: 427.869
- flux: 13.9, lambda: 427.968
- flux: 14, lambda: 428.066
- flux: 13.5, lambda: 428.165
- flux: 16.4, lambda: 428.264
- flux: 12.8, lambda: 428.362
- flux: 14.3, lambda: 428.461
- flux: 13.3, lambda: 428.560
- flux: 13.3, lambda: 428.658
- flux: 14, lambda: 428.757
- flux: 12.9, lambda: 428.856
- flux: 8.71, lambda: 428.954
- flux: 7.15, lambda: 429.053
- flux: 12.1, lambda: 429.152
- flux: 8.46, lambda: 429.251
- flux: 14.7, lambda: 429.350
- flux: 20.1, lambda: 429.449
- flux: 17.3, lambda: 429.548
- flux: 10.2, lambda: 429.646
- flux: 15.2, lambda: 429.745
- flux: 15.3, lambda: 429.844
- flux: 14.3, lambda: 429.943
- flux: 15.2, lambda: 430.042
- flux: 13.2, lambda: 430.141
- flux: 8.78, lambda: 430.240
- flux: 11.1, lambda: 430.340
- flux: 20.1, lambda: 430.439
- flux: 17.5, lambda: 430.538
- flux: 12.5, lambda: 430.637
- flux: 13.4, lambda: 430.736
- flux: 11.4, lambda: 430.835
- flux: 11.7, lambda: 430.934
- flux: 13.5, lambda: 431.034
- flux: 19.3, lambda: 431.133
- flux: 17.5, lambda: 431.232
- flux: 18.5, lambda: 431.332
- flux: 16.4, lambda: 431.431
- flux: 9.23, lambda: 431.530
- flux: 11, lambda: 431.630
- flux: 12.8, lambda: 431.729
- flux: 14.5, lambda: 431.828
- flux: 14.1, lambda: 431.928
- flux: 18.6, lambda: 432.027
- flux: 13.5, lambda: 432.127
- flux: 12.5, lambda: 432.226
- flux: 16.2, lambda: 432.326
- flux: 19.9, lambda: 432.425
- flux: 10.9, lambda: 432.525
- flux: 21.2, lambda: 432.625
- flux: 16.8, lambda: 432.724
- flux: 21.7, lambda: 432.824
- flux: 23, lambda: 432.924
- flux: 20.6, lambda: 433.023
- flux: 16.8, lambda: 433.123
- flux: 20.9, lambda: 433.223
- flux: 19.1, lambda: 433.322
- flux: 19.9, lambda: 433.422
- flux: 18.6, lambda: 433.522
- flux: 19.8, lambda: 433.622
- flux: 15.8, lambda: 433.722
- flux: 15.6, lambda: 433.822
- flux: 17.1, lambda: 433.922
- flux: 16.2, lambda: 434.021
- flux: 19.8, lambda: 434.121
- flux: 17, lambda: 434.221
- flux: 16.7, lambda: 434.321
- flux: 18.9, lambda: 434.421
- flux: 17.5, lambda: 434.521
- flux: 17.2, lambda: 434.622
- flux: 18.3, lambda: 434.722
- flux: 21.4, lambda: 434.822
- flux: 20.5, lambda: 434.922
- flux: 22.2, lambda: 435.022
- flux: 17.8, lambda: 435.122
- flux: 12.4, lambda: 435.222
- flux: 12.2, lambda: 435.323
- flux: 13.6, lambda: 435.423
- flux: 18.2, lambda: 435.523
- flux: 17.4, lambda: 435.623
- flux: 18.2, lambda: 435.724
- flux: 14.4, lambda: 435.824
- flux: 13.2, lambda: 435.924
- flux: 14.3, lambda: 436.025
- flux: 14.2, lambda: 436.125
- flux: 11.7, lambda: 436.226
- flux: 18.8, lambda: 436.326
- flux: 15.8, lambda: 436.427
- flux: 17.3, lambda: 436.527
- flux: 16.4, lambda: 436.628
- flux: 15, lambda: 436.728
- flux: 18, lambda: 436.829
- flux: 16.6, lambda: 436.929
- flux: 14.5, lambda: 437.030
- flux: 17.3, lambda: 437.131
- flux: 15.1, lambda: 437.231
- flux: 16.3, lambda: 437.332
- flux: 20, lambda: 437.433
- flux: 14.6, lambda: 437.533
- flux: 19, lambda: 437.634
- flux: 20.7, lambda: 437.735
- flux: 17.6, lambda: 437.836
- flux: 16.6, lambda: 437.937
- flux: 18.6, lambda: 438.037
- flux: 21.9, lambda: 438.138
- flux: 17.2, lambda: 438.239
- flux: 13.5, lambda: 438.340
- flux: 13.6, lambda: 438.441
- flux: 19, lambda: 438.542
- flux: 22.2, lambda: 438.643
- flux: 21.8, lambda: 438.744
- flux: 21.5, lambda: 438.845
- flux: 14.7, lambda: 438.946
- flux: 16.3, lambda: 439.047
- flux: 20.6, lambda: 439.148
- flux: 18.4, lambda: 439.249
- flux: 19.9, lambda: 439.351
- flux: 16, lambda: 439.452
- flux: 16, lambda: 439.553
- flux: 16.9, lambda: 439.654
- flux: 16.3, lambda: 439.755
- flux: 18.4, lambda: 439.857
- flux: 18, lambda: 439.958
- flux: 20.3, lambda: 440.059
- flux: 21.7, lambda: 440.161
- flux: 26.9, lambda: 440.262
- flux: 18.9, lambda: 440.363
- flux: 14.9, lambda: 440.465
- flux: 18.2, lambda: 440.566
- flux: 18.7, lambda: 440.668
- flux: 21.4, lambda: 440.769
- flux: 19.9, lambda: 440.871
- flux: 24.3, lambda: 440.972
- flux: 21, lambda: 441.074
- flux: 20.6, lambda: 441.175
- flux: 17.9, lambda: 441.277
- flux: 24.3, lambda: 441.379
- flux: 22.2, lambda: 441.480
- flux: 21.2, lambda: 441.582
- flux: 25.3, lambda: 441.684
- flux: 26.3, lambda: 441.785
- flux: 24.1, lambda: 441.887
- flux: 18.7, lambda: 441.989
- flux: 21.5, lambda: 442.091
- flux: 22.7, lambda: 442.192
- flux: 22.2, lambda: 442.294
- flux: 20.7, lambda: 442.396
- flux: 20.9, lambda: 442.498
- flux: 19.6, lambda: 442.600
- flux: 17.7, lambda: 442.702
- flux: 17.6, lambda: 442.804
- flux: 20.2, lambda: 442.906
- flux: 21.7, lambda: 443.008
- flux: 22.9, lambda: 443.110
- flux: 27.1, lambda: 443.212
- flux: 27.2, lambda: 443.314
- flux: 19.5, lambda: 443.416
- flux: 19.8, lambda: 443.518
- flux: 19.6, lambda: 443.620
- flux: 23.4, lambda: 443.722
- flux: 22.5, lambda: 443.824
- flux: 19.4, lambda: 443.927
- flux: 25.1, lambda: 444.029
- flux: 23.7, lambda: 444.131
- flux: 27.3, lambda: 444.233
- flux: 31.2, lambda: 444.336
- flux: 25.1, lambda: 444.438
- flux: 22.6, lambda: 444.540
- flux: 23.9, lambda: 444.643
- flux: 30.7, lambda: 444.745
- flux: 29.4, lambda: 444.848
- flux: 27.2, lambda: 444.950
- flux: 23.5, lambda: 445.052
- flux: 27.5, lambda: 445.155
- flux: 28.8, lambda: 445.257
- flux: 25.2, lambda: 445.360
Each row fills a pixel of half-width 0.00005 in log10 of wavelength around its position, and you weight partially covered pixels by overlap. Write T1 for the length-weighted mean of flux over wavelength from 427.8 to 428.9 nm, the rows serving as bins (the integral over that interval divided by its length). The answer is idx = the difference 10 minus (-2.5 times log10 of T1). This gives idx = 12.9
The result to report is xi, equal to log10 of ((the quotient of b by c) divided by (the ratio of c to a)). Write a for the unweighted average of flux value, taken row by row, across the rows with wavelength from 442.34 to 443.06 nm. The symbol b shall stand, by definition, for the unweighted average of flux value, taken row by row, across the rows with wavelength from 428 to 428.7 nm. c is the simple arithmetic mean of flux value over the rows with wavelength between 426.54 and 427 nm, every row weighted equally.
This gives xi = 0.30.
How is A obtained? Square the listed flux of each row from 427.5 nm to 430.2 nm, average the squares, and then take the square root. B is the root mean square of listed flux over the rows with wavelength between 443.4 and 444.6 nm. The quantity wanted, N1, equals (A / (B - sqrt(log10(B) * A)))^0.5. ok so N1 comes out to 0.8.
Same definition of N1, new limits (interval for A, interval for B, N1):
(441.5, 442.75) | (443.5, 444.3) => 1.1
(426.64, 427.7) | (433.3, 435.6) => 0.9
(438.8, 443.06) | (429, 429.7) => 1.5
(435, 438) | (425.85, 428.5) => 1.5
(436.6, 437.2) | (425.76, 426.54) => 1.6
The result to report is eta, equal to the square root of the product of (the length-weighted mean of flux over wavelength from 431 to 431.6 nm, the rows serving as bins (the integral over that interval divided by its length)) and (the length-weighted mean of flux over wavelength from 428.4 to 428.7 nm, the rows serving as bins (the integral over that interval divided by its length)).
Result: 15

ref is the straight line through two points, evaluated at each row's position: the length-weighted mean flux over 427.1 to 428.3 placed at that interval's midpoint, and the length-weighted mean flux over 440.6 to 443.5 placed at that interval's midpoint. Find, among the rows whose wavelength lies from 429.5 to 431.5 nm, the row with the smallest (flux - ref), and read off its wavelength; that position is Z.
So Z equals 430.240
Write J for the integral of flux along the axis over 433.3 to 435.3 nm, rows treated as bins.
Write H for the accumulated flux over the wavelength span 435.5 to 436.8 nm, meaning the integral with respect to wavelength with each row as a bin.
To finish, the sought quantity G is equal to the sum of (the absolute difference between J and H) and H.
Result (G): 36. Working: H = 20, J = 36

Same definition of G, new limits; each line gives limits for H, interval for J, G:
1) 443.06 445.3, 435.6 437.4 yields 83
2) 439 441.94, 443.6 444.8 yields 89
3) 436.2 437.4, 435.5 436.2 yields 28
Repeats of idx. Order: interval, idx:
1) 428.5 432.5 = 12.9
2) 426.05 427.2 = 12.6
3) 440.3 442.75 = 13.3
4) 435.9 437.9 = 13.0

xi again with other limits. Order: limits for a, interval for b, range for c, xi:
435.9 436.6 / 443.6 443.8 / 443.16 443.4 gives -0.36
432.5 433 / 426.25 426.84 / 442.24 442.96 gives -0.28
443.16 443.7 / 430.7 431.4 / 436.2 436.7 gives 0.12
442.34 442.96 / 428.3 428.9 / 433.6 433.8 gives -0.08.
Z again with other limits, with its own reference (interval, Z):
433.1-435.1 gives 433.822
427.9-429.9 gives 429.053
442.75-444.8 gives 442.804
